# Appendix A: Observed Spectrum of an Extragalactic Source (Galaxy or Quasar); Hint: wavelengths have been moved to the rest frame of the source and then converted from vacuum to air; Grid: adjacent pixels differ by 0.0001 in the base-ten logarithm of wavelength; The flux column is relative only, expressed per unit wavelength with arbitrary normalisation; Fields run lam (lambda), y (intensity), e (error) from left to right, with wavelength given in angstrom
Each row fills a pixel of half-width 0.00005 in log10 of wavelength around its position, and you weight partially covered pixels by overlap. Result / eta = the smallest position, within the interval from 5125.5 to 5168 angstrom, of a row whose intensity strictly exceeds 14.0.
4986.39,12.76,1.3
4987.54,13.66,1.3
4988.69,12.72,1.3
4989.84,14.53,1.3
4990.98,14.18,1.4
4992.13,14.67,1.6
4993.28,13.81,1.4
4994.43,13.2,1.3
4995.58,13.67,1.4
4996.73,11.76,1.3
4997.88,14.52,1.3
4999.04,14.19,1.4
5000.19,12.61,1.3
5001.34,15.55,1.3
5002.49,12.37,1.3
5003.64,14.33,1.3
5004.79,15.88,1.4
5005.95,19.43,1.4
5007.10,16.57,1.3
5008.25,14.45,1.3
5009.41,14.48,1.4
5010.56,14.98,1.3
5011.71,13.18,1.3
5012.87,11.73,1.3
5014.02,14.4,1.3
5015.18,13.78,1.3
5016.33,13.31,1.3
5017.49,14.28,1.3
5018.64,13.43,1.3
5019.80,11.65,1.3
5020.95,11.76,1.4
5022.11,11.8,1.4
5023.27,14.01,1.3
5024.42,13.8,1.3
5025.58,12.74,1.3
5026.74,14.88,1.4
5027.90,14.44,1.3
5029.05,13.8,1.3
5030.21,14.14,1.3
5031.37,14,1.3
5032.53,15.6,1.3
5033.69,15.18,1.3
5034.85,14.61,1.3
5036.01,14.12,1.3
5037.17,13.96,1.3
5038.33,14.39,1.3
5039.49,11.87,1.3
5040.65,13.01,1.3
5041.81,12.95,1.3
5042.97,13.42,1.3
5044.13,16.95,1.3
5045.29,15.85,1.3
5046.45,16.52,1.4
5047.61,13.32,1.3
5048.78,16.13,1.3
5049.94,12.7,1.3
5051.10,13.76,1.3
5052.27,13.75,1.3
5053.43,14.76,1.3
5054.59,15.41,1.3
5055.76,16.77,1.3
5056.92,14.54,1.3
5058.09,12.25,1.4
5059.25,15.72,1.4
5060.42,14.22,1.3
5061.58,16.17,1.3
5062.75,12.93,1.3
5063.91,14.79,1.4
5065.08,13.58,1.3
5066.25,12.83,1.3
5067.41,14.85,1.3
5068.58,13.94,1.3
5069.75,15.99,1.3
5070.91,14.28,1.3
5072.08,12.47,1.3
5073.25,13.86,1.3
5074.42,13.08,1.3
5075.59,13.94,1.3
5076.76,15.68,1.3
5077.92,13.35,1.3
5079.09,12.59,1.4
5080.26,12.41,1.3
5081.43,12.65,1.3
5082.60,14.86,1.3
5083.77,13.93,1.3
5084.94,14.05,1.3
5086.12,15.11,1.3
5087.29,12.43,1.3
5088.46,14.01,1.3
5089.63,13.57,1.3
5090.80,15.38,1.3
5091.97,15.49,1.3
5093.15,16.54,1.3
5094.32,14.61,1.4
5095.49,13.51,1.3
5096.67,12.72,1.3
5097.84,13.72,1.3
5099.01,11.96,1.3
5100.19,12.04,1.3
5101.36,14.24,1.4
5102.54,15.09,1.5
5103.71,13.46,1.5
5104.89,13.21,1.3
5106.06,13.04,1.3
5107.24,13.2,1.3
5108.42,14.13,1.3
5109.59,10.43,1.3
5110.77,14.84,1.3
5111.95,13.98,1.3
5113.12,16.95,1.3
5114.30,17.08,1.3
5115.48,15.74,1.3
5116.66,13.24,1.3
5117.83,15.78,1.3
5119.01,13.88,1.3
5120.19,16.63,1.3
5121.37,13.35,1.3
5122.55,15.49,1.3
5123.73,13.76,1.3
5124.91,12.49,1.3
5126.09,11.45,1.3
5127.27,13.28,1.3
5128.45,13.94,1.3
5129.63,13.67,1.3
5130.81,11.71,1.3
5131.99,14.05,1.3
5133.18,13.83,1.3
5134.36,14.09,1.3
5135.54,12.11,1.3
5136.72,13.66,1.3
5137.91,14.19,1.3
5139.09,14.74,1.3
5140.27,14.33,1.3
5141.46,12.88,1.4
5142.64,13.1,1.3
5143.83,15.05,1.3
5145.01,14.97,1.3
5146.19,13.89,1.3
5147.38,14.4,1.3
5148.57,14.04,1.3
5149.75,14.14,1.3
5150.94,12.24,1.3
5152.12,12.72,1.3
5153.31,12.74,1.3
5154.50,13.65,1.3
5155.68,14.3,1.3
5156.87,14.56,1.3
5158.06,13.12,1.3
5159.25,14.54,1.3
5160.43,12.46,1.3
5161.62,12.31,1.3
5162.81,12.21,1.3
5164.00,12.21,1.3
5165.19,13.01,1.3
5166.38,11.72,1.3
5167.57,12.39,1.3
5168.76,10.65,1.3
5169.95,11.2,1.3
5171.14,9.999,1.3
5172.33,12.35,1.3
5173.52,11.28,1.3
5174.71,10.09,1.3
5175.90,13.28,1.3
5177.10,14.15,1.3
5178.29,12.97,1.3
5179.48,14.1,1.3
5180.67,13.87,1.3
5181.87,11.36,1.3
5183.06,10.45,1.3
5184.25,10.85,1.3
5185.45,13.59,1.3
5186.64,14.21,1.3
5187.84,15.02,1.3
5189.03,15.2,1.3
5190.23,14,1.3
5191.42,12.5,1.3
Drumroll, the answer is 5131.99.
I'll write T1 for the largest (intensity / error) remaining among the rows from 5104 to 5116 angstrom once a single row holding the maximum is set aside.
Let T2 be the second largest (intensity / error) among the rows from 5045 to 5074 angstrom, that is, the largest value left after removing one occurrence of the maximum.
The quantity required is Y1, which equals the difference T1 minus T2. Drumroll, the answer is 0.6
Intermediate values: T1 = 13.0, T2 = 12.4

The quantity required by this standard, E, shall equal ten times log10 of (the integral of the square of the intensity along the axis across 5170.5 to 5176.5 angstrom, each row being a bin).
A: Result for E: 29.0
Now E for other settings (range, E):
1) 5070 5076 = 30.5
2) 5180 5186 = 29.5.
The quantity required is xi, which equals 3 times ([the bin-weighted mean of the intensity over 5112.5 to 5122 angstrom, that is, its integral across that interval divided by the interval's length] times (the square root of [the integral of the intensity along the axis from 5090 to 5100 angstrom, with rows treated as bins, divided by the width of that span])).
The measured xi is 173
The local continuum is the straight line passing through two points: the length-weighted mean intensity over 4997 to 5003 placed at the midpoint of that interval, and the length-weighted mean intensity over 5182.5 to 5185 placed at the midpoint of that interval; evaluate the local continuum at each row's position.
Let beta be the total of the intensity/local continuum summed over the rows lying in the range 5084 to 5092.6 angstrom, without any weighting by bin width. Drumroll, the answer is 8.1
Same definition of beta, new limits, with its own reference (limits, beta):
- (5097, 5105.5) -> 7.7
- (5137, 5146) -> 8.6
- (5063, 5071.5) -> 7.9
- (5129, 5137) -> 8.0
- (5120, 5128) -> 8.2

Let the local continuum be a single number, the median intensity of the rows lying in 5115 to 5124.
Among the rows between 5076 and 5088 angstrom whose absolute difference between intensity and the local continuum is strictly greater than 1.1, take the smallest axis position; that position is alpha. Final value 5077.92 angstrom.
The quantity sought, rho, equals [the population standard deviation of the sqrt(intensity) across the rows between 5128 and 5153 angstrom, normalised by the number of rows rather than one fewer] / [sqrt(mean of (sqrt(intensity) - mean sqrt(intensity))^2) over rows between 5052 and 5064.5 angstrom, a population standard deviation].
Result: 0.72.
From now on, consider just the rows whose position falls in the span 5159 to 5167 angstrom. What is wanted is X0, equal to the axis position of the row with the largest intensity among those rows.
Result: 5159.25 angstrom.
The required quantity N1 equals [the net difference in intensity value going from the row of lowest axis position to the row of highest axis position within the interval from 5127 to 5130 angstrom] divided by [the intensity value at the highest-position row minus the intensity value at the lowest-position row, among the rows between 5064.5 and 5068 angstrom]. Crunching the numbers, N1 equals 0.3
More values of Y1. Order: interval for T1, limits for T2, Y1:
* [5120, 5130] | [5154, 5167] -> 0.7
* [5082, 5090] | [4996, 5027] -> -1.3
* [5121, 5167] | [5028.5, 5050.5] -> -0.8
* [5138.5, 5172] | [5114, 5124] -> -1.3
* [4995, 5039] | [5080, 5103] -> 0.8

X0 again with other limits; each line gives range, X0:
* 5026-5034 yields 5032.53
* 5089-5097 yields 5093.15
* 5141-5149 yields 5143.83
